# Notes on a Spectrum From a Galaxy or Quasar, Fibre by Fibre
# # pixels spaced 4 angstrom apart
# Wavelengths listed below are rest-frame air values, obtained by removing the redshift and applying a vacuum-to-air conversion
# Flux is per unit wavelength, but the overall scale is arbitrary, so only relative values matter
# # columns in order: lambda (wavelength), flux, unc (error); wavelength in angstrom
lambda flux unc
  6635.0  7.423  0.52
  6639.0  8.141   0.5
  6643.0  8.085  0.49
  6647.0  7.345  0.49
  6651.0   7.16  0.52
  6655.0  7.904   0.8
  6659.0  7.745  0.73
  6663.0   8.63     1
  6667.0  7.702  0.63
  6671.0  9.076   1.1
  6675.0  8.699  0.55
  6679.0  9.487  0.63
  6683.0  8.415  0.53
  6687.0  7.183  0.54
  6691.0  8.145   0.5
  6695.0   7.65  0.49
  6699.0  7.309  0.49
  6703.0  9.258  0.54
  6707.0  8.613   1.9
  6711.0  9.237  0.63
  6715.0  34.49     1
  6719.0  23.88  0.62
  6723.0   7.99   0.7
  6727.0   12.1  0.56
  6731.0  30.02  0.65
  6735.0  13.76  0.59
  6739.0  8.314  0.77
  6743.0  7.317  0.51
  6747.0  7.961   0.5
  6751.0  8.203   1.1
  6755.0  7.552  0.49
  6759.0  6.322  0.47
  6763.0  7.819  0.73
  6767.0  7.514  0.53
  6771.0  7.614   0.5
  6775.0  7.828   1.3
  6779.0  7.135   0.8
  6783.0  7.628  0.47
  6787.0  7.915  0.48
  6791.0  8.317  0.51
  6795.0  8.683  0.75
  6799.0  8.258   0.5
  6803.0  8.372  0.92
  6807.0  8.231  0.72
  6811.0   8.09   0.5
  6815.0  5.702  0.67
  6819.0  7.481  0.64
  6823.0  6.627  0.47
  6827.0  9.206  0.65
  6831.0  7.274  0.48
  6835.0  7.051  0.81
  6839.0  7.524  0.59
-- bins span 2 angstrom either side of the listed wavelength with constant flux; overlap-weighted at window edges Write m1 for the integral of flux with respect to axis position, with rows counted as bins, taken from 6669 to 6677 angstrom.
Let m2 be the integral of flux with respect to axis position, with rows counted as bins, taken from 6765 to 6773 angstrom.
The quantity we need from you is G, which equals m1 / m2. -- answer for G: 1.17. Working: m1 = 71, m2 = 61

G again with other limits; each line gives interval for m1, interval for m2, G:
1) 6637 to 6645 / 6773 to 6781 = 1.08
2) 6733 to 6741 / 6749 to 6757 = 1.40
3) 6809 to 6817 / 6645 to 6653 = 0.95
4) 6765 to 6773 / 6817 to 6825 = 1.07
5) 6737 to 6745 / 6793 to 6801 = 0.92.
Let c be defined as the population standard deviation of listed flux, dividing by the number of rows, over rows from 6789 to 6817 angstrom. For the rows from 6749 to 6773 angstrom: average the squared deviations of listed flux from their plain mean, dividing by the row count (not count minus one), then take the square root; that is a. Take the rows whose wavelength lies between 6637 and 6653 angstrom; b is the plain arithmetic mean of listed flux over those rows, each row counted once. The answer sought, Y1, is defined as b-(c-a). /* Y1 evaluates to 7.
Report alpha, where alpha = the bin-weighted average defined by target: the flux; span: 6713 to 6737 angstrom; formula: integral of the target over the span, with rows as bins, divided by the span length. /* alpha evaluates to 20.4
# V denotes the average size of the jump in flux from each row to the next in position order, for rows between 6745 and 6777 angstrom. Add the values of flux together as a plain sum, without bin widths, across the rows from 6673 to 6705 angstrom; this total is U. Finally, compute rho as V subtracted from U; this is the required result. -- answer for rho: 66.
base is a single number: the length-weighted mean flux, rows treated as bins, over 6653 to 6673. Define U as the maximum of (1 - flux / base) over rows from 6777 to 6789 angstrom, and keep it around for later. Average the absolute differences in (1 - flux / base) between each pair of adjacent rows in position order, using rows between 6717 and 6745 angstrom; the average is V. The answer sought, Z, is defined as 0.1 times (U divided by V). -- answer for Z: 0.01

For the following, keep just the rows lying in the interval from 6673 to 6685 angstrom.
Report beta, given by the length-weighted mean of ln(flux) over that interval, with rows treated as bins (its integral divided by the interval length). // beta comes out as 2.18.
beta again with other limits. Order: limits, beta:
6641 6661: 2.03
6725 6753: 2.40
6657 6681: 2.14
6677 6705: 2.10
